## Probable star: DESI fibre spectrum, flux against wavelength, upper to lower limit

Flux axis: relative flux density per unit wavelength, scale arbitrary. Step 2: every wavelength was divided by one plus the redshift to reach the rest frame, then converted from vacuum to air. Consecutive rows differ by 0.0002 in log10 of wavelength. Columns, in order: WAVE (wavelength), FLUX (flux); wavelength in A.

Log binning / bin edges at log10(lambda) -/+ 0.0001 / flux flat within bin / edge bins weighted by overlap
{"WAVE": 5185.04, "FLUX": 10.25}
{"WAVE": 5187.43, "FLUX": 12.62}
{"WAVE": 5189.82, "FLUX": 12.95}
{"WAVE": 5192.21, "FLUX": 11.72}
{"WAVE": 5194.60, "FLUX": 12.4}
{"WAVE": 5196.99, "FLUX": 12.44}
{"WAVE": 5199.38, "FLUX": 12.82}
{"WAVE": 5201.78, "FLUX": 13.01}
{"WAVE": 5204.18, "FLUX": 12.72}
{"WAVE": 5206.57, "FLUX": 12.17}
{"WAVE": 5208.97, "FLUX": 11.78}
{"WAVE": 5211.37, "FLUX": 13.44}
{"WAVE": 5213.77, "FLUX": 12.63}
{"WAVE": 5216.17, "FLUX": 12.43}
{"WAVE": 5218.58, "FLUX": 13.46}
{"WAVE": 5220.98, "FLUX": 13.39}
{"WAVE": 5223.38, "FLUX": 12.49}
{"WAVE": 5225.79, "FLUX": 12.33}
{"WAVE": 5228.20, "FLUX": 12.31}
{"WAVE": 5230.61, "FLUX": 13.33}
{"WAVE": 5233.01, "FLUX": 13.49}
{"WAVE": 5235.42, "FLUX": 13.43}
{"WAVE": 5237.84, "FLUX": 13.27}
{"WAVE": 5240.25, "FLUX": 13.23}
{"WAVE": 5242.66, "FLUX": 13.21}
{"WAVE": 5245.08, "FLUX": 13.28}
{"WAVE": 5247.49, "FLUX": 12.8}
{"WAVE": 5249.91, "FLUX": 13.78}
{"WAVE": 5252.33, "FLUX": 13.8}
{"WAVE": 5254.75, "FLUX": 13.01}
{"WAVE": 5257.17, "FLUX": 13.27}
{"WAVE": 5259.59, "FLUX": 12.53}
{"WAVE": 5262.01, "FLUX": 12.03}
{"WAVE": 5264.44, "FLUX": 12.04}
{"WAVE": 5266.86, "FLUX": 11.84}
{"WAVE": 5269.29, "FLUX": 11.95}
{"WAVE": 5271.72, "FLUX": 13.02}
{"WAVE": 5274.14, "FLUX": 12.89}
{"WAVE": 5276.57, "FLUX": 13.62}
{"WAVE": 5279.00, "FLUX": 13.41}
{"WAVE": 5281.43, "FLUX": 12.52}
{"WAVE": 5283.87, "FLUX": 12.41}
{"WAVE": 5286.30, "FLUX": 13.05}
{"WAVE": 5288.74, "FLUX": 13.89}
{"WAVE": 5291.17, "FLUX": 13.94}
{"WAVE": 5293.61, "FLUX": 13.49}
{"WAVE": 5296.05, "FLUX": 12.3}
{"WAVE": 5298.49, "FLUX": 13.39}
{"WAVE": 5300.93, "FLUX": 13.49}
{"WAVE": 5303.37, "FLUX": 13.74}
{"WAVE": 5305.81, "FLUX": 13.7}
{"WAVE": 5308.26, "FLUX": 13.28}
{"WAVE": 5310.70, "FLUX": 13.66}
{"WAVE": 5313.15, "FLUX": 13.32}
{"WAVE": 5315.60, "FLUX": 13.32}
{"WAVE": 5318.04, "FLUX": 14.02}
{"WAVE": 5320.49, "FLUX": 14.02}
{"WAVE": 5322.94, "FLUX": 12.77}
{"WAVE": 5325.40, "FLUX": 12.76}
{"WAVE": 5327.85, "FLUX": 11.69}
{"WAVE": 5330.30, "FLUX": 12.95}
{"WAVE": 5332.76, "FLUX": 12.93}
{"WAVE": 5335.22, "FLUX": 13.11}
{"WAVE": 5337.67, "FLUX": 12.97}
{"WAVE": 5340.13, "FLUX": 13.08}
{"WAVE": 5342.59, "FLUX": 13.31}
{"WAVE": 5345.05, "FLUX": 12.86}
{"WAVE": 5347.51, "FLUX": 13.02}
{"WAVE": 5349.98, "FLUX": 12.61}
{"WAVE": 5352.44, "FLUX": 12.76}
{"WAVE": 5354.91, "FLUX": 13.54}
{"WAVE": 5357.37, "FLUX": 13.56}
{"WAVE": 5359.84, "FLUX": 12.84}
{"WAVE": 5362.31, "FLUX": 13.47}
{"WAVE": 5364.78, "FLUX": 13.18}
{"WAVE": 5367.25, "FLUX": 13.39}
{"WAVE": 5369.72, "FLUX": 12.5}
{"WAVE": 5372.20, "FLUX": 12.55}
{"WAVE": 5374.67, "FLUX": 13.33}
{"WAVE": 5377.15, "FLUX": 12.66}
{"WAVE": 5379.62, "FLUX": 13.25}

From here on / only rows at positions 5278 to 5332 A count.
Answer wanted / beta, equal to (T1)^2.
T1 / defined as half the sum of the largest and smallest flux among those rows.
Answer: 165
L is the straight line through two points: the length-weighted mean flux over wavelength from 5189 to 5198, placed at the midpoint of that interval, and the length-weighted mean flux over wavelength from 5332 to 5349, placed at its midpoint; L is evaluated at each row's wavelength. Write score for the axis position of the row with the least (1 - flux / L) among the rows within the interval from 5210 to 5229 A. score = 5211.37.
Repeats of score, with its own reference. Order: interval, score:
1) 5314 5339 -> 5318.04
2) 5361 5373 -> 5362.31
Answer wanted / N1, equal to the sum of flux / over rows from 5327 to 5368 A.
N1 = 221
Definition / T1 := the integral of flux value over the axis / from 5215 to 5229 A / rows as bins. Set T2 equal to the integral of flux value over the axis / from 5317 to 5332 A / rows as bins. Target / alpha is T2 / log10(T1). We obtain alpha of 86.7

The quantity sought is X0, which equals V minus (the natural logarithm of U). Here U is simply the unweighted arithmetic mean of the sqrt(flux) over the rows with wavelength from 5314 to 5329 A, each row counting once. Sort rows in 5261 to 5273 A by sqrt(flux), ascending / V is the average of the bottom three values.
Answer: 2.170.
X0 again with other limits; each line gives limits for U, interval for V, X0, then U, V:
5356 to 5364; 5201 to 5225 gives 2.189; 3.65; 3.48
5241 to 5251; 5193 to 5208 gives 2.220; 3.64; 3.51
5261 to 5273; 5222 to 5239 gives 2.268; 3.49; 3.52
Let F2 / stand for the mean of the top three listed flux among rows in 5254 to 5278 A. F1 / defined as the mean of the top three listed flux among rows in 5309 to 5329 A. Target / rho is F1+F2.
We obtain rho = 27.2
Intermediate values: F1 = 13.9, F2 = 13.3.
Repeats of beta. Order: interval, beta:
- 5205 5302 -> 165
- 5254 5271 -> 158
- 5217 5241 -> 166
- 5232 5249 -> 173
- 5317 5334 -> 165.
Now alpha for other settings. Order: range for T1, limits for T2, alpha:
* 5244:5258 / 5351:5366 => 87.3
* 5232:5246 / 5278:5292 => 81.3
